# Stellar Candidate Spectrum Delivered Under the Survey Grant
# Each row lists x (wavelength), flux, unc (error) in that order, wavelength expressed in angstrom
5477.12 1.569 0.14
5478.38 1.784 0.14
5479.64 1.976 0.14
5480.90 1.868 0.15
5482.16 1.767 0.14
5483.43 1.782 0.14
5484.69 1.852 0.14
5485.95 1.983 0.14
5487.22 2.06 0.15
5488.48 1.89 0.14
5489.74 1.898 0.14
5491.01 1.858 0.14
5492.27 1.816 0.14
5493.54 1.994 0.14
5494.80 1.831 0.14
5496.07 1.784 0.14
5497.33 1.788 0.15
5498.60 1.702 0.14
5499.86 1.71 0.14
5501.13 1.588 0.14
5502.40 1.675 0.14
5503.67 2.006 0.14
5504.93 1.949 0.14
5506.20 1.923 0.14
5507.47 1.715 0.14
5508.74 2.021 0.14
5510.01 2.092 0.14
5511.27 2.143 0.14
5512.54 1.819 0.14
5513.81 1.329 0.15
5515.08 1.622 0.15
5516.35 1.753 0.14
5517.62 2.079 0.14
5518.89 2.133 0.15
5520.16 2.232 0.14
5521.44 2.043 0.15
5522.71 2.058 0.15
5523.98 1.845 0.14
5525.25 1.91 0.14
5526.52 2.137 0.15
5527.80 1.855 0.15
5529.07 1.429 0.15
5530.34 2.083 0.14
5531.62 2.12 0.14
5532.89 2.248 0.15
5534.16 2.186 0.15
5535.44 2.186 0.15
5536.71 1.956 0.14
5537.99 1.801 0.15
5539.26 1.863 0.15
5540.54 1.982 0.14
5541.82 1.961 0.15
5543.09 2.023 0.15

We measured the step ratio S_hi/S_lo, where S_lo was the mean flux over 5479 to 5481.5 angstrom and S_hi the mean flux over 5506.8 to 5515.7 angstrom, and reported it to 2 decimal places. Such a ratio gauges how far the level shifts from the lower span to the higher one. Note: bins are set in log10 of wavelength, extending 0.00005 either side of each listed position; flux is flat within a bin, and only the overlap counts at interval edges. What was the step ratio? 0.95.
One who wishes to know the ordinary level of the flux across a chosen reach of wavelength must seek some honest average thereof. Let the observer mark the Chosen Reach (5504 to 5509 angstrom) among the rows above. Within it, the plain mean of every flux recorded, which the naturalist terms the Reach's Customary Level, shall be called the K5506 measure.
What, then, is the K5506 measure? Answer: 1.90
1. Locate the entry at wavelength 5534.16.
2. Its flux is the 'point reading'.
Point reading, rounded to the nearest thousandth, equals 2.186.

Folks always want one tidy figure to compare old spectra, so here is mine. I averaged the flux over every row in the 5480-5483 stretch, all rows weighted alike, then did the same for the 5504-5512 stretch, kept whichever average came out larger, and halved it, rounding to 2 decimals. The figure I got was 0.99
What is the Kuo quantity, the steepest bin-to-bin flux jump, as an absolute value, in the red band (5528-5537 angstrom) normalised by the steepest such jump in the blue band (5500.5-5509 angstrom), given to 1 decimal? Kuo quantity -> 2.0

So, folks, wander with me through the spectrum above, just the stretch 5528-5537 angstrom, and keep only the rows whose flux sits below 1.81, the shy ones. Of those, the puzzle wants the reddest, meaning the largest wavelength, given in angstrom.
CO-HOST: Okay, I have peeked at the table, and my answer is 5529.07 angstrom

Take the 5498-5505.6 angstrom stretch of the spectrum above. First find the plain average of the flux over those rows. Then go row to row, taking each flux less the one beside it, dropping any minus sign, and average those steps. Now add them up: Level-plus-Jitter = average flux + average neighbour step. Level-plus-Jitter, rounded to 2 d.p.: 1.89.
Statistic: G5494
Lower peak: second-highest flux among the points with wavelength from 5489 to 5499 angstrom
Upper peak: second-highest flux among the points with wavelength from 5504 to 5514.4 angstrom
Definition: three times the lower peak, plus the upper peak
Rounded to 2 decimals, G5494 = 7.79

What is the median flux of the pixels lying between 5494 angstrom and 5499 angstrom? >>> 1.79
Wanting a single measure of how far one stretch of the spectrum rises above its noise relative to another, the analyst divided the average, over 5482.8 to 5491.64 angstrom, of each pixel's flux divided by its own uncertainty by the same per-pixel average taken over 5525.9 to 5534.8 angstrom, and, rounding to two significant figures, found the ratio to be 0.98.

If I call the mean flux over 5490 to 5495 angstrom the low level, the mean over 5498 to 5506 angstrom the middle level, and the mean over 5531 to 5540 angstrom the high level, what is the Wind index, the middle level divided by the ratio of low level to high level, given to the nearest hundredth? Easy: 1.94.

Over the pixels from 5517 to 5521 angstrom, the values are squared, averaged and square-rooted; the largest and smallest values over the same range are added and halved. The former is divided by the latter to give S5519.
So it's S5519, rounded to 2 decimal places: 1.00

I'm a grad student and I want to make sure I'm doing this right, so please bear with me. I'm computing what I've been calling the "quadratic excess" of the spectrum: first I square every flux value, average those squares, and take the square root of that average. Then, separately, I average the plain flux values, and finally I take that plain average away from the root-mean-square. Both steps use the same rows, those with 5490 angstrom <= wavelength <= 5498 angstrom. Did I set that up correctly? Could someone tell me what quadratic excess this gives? 0.001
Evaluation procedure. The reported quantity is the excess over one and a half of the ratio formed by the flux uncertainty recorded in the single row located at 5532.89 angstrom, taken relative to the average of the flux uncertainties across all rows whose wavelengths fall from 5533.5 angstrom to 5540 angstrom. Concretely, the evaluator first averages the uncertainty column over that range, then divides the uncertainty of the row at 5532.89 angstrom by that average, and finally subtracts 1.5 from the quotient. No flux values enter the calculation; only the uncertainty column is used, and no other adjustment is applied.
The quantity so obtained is -0.49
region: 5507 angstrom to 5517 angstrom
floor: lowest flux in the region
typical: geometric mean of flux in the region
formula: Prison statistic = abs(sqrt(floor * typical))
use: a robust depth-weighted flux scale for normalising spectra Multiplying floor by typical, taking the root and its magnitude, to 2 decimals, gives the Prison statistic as 1.54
